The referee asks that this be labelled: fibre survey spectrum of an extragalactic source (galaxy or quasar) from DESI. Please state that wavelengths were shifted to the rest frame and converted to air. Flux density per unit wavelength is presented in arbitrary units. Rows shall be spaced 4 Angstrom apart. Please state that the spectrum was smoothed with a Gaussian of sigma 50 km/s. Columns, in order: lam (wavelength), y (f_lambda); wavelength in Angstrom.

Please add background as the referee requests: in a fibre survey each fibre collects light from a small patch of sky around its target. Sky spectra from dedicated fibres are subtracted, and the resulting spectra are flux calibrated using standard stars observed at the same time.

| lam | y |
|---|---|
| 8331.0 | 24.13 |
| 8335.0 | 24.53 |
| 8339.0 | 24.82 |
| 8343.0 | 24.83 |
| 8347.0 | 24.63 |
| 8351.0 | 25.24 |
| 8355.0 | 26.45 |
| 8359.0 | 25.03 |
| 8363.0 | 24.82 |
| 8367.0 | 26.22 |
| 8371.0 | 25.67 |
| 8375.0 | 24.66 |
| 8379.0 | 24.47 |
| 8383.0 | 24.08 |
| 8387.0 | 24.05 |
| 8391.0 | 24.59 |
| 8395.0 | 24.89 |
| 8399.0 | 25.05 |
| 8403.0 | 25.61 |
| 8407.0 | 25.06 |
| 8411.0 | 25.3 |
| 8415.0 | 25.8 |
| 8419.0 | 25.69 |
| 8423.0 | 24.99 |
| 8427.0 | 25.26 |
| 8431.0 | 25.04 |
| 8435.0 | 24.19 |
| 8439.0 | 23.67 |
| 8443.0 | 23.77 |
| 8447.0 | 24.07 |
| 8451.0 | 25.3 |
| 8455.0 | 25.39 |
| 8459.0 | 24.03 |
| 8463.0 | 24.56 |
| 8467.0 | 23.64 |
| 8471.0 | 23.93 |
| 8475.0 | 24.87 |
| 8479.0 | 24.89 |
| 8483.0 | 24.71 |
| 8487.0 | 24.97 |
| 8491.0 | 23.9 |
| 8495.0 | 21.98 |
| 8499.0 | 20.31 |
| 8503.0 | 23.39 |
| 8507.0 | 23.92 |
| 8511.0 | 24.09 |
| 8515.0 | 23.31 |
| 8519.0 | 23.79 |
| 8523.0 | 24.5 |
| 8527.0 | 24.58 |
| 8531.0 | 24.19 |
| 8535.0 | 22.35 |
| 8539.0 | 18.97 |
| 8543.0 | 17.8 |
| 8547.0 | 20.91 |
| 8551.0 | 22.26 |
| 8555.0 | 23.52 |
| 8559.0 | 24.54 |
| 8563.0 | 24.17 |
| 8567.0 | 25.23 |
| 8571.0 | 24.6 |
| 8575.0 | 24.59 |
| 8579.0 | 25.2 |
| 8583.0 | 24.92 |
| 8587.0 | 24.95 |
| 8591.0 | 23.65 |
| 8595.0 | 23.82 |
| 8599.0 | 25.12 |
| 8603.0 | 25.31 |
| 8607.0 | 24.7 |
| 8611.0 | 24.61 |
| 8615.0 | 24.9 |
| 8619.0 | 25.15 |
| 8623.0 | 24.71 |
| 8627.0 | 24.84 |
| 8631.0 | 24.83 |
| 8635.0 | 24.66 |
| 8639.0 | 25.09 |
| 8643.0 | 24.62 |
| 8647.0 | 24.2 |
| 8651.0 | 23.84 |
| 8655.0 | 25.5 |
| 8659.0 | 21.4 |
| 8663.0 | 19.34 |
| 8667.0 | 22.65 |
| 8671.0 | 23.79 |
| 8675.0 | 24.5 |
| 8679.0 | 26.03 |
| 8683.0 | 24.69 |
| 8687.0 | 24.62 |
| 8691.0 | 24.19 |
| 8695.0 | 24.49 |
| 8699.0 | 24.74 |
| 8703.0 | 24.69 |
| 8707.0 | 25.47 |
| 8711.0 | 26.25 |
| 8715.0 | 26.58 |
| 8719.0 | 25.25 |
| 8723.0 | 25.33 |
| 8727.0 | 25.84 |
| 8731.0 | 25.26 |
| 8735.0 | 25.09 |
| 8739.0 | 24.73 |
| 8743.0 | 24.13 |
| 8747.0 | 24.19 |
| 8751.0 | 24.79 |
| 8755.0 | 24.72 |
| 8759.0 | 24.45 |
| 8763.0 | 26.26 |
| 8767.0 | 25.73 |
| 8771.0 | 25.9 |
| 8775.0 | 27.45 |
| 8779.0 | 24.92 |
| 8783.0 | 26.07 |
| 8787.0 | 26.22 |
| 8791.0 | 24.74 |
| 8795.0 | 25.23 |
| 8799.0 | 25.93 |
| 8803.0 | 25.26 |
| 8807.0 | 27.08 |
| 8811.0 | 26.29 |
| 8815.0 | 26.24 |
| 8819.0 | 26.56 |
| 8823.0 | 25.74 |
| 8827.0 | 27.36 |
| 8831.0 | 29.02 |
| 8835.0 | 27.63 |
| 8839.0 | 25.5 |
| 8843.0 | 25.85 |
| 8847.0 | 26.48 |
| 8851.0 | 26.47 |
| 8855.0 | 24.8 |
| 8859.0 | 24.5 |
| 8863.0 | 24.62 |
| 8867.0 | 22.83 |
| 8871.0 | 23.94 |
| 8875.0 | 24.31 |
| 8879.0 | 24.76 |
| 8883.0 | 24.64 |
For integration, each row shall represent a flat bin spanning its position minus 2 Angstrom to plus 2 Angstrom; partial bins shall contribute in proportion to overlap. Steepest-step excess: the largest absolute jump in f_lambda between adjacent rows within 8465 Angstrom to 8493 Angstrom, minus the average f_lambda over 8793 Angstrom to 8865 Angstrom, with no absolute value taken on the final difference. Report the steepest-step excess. -25.1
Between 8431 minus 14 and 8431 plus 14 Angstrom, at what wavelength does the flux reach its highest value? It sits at 8419.0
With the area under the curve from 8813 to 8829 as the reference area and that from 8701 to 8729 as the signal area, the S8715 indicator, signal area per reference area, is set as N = 1.7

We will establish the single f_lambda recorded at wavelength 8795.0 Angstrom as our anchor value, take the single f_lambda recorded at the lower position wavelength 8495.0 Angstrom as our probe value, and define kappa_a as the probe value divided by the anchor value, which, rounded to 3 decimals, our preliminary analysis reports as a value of 0.871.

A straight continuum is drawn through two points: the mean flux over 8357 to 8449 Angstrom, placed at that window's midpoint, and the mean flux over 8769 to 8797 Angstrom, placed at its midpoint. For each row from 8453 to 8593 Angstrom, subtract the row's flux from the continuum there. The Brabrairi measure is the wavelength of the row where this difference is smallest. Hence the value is 8455.0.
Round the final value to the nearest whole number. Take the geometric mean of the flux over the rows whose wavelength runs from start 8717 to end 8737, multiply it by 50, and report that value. 1268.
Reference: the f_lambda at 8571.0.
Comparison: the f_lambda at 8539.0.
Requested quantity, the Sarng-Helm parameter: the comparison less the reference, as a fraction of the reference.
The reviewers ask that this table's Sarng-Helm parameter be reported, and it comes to -0.23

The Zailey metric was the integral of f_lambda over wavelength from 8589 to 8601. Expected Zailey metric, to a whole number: 290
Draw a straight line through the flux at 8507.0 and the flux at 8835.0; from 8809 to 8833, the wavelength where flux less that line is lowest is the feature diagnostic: 8823.0 Angstrom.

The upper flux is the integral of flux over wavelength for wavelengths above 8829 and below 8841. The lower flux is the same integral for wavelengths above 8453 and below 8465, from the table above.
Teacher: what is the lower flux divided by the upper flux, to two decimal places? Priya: 0.90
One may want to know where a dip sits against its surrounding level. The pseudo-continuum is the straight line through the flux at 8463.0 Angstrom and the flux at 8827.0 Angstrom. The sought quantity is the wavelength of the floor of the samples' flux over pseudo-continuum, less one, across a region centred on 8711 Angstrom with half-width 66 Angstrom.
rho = 8663.0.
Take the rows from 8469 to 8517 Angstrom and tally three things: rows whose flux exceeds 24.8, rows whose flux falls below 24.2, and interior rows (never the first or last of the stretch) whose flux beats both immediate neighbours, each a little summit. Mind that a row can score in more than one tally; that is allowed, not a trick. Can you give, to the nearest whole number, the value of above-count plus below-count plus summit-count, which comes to 14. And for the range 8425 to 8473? 13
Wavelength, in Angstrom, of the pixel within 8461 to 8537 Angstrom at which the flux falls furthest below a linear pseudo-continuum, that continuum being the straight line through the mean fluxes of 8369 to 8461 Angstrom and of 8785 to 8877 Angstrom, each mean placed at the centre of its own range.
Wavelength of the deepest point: 8499.0 Angstrom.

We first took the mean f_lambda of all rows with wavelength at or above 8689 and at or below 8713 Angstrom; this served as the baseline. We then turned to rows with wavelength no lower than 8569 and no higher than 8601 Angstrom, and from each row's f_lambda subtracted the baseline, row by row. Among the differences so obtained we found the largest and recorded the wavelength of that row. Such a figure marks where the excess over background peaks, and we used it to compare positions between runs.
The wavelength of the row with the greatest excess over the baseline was 8579.0 Angstrom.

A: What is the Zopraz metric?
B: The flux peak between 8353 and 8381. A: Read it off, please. 26.45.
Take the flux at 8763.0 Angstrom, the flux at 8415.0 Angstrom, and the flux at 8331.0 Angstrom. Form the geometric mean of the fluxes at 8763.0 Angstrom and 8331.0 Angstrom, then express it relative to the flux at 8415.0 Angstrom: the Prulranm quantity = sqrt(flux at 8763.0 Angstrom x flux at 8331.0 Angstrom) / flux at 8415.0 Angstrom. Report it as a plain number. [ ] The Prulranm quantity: 0.98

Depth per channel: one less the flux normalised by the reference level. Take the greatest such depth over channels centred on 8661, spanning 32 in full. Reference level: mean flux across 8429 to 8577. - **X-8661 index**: 0.18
